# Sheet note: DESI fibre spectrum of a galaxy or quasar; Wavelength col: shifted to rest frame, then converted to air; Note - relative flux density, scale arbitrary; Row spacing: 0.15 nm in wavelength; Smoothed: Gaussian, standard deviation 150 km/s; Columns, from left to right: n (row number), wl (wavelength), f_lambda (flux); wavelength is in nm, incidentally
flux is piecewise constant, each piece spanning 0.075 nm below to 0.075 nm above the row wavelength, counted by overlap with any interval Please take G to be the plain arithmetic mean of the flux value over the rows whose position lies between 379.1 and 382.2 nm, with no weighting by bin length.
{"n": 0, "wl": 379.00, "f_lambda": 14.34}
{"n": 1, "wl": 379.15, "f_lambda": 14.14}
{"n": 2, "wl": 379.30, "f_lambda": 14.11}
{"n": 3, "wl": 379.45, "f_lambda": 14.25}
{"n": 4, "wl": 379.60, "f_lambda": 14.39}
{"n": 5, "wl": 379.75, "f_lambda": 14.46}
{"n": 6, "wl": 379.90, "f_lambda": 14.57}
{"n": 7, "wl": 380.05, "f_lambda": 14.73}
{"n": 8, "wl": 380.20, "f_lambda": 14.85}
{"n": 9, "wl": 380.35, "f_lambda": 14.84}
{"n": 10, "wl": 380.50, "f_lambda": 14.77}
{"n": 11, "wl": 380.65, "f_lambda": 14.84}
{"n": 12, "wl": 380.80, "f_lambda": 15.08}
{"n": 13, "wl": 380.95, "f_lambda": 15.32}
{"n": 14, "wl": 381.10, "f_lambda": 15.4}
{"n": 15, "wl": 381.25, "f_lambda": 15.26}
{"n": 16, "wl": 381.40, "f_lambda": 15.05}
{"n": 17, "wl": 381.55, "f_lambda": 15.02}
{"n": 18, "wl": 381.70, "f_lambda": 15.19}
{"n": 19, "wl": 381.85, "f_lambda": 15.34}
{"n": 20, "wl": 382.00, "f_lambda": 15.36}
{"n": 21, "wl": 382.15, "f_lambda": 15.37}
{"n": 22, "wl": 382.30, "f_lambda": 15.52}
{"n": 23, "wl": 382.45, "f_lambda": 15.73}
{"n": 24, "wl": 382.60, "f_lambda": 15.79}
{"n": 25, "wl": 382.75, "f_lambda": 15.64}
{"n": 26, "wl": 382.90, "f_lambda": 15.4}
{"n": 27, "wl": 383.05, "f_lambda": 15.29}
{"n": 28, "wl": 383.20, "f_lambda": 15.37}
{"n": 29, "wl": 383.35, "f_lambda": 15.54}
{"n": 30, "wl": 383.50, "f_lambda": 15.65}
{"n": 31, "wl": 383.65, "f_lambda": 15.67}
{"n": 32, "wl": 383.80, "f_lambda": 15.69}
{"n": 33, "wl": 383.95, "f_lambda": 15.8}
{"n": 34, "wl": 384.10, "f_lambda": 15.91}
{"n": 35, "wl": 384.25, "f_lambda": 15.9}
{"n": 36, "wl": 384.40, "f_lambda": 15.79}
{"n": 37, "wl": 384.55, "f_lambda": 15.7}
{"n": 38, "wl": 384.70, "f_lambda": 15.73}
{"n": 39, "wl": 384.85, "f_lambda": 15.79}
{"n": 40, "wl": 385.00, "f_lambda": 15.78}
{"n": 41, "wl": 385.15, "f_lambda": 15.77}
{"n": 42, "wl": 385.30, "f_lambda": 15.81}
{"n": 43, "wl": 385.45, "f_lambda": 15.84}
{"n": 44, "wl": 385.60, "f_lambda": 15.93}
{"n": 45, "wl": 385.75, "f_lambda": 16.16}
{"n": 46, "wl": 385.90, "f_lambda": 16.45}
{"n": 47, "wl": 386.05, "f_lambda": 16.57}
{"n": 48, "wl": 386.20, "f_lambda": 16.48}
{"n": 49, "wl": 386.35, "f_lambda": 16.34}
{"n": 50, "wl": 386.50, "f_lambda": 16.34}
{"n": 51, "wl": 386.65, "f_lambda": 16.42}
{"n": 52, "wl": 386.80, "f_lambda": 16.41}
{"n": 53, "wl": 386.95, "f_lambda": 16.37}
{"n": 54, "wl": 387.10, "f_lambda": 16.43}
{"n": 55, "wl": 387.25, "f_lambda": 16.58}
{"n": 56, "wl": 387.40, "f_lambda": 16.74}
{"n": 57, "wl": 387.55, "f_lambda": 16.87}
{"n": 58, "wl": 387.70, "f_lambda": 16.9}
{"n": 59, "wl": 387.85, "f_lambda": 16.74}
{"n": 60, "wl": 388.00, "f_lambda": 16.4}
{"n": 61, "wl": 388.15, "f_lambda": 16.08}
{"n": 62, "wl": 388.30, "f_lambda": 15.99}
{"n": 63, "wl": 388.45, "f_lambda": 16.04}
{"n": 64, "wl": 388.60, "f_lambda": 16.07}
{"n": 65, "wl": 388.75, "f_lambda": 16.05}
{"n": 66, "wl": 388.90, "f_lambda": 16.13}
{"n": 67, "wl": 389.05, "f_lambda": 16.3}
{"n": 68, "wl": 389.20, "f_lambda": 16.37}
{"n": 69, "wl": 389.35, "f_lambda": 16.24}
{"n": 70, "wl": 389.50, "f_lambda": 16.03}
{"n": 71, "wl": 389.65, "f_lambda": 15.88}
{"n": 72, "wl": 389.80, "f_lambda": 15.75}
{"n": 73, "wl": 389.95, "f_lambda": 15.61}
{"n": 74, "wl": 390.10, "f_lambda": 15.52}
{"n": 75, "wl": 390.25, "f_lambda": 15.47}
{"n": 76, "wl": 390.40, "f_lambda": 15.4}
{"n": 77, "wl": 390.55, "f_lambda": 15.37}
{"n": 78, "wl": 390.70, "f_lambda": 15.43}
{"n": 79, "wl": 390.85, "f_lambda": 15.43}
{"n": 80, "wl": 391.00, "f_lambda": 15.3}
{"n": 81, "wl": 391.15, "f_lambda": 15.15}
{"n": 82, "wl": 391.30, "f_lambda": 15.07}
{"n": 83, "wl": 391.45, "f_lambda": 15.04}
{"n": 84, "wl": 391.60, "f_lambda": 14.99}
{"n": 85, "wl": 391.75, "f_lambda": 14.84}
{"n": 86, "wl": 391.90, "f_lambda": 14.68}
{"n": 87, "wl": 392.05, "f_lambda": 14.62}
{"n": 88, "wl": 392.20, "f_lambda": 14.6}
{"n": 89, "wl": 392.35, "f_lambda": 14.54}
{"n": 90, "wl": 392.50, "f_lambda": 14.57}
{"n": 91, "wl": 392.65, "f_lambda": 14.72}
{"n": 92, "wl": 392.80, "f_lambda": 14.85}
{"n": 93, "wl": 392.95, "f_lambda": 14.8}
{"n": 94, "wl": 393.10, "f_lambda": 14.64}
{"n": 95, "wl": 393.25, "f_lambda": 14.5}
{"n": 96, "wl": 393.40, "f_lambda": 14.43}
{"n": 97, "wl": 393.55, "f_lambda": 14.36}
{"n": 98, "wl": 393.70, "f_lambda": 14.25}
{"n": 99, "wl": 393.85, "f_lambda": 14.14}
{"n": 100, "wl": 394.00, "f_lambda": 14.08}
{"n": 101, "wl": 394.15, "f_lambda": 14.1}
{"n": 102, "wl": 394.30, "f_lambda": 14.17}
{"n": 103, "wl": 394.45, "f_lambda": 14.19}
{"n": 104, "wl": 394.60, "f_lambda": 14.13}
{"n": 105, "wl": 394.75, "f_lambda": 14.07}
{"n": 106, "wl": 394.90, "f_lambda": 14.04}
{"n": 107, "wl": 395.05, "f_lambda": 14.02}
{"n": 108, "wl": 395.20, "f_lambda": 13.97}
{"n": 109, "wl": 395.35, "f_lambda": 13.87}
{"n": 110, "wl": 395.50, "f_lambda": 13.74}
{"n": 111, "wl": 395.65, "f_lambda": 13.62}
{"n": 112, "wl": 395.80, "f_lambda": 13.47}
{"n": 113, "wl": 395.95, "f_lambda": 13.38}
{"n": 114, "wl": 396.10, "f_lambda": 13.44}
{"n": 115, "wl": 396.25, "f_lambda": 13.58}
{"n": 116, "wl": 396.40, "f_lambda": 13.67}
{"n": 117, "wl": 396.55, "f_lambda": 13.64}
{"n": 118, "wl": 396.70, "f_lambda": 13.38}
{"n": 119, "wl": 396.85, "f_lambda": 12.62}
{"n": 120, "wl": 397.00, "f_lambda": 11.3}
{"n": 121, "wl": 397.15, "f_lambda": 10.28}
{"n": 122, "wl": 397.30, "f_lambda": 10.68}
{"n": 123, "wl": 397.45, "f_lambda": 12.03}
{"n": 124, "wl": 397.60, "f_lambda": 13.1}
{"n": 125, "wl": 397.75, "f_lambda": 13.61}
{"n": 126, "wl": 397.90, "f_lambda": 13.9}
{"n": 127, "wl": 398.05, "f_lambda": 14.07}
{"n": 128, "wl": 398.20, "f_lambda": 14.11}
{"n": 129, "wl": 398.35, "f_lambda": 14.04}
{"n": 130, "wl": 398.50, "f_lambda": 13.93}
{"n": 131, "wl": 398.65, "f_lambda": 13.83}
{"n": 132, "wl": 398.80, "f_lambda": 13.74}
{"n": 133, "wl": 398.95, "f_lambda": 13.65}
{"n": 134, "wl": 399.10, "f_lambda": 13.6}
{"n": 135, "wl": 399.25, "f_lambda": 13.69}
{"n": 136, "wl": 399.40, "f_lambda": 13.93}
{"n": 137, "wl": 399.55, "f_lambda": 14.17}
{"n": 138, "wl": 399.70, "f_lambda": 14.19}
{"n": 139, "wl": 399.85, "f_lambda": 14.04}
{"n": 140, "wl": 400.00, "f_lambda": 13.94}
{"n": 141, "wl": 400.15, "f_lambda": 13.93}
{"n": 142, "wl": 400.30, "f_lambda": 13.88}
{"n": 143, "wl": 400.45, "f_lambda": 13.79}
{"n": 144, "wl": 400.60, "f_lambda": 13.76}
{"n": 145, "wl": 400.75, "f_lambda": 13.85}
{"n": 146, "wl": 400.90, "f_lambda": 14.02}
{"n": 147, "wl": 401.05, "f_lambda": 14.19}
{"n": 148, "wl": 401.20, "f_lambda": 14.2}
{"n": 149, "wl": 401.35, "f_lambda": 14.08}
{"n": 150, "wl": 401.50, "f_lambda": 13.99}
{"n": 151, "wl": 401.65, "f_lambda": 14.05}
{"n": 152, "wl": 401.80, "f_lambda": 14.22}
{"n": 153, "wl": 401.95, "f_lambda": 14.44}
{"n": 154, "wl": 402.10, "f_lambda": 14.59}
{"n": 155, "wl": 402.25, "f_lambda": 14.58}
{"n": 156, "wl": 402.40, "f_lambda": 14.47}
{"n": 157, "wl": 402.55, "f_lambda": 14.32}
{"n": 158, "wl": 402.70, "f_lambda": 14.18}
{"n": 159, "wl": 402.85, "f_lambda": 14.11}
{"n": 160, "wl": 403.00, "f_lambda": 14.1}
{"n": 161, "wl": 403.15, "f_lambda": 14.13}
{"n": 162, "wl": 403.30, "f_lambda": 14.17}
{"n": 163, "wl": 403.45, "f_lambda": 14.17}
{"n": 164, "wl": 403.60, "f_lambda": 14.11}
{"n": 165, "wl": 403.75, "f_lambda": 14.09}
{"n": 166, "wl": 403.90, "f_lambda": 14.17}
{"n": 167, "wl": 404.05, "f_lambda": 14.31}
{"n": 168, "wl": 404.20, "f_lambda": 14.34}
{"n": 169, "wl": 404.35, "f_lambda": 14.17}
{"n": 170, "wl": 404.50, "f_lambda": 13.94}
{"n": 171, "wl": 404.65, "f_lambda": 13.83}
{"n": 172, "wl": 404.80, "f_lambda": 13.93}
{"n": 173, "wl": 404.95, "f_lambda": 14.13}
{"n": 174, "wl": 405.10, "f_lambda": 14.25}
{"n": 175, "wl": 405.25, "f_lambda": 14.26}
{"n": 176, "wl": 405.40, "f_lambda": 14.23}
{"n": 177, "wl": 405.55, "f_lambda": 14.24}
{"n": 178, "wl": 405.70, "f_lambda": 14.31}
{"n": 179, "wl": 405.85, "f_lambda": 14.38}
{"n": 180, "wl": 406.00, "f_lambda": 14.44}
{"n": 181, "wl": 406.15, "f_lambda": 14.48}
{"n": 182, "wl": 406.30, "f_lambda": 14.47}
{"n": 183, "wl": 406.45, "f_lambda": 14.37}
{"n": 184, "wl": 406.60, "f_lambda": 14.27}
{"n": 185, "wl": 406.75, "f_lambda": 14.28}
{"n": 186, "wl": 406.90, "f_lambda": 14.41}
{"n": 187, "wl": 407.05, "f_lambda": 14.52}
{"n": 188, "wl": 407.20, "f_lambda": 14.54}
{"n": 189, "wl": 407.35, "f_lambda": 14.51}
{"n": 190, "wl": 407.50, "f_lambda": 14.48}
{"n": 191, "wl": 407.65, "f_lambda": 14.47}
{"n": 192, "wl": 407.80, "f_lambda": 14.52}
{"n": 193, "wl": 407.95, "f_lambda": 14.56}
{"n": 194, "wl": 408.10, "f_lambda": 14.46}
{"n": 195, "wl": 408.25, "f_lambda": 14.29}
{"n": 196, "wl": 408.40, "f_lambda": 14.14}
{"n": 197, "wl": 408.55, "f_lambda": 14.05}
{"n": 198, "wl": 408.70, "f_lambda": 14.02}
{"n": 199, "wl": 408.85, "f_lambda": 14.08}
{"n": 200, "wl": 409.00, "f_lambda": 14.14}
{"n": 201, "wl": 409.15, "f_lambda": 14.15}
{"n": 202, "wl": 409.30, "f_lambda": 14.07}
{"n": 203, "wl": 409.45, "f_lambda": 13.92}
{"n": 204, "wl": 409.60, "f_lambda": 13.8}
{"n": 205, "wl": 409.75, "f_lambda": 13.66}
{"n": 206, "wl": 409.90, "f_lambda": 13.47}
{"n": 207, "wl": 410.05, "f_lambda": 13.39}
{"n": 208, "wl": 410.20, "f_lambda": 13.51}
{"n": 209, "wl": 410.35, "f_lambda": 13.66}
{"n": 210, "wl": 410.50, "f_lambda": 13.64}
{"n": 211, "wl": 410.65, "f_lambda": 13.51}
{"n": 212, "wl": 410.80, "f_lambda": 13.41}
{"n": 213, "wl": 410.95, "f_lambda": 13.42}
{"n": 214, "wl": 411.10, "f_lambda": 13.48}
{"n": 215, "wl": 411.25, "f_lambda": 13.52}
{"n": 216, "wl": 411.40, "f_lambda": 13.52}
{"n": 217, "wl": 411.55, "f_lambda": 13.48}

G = 14.9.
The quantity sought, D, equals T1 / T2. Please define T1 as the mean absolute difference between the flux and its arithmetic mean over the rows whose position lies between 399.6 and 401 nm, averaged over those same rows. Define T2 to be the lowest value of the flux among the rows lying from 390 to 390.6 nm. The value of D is 0.007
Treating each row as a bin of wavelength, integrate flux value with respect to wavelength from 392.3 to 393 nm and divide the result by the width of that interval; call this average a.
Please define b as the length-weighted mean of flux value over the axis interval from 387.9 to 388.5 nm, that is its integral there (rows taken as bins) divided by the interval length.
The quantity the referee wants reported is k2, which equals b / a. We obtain 1.10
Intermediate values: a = 14.7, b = 16.2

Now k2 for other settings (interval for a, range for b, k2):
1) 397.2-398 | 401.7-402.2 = 1.14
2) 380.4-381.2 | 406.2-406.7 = 0.95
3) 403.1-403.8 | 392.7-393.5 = 1.04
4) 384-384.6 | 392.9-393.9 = 0.91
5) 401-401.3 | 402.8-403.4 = 1.00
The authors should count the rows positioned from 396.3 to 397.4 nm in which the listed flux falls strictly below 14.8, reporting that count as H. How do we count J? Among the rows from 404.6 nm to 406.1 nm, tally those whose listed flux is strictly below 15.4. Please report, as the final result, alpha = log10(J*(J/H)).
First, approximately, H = 7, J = 10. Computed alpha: 1.15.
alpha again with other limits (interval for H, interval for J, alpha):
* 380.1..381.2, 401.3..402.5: 1.81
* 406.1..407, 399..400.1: 0.91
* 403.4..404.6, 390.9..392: 0.79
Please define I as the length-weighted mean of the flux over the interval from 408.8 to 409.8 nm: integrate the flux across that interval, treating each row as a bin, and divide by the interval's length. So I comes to 14.0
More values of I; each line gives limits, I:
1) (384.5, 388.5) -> 16.3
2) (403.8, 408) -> 14.3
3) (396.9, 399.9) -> 13.3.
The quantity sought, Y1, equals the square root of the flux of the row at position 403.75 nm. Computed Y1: 3.75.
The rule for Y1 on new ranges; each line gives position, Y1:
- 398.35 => 3.75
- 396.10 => 3.67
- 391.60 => 3.87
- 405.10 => 3.77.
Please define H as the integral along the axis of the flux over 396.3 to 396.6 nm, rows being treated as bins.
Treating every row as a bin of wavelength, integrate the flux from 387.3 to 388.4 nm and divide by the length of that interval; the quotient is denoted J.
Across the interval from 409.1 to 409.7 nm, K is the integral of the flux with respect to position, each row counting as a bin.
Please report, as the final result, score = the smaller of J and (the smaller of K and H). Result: 4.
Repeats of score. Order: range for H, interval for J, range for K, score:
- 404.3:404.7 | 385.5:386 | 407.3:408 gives 6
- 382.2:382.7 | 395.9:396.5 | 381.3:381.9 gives 8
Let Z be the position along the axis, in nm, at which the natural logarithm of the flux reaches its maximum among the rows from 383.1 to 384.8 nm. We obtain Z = 384.10 nm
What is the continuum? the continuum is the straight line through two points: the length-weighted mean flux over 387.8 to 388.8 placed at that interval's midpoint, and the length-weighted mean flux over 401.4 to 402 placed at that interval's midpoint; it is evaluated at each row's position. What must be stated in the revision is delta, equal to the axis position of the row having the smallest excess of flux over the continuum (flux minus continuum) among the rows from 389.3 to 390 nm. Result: 389.95 nm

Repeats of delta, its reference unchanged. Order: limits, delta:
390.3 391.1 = 391.00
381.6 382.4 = 381.70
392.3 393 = 392.35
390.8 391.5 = 391.45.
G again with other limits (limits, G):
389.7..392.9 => 15.1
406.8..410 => 14.2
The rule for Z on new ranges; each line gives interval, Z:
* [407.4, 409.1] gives 407.95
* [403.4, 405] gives 404.20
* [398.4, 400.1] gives 399.70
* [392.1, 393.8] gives 392.80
